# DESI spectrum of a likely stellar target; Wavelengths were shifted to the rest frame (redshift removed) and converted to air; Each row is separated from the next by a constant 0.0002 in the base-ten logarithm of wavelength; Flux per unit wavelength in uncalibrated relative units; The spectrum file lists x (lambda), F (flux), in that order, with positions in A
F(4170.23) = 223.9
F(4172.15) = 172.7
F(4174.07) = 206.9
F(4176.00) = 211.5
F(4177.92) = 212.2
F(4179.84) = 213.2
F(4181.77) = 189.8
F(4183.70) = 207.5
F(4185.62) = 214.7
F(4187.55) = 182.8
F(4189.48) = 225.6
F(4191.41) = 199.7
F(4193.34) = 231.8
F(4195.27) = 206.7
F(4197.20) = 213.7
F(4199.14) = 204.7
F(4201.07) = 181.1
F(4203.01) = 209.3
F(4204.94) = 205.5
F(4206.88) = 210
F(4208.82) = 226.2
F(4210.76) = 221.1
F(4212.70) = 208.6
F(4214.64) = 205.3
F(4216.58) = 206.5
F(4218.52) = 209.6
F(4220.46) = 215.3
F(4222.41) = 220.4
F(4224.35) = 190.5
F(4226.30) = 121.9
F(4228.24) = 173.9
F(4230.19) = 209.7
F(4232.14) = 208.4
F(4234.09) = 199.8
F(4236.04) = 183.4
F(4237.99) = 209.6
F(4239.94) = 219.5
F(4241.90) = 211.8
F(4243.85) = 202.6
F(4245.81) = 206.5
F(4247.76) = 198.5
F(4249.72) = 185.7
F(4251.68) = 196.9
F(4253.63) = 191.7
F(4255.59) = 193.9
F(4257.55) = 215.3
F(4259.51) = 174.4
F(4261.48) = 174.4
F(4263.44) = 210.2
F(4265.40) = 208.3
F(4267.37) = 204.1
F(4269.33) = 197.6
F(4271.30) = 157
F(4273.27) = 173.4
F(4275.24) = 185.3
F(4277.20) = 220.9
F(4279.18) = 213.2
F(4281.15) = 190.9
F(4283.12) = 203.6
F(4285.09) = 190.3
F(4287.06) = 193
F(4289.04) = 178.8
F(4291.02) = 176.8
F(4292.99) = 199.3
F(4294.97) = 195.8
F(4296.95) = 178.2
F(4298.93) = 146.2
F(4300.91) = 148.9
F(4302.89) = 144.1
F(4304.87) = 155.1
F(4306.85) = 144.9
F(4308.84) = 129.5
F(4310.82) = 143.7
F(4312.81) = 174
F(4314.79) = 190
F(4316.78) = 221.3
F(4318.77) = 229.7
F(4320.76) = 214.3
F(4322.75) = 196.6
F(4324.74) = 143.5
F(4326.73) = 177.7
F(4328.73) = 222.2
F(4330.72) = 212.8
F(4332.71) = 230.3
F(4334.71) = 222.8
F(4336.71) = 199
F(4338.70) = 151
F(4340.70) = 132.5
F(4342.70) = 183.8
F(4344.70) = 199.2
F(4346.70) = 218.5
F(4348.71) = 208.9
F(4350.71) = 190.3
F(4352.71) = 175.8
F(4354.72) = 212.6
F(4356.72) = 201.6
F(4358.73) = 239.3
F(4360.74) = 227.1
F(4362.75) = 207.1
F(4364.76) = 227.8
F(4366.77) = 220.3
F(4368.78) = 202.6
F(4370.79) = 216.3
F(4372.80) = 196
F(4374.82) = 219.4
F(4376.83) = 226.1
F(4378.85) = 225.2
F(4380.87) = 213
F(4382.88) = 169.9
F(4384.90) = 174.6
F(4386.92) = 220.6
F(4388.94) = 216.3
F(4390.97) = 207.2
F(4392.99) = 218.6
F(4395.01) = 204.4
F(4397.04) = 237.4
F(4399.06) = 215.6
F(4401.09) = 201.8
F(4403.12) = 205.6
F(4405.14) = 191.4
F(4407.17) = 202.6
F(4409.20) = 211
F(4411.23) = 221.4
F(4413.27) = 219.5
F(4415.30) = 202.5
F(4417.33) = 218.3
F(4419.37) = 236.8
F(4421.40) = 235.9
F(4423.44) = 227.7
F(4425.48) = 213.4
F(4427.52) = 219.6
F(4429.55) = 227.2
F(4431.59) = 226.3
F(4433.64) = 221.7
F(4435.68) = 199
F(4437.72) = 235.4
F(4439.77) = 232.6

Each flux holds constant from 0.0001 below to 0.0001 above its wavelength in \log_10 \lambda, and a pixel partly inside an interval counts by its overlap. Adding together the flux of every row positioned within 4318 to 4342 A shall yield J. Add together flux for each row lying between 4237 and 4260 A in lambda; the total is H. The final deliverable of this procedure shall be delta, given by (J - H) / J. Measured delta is -0.03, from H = 2406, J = 2332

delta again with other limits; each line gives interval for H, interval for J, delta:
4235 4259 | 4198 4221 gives 0.04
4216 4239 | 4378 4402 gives 0.06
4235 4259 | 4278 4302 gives -0.09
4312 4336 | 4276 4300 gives -0.06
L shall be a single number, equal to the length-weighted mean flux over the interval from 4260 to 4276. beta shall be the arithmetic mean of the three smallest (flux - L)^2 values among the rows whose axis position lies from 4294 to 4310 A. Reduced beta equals 420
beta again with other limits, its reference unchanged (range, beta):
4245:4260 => 17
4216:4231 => 181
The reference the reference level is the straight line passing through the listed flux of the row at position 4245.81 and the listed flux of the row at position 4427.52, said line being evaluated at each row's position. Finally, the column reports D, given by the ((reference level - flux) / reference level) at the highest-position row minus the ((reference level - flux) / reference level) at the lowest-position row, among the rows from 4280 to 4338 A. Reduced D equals -0.021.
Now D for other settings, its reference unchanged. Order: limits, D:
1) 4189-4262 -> 0.274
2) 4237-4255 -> 0.092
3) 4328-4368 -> 0.022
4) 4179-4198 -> 0.004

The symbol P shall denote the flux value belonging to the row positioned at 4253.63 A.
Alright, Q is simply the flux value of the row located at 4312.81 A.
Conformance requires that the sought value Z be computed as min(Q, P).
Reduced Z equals 174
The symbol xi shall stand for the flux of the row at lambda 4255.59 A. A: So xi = 193.9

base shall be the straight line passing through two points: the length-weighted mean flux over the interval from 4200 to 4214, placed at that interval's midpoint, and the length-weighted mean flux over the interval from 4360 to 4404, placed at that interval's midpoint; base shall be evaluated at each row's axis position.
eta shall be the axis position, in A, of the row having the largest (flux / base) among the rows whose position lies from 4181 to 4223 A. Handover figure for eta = 4193.34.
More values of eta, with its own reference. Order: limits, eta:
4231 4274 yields 4239.94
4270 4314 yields 4277.20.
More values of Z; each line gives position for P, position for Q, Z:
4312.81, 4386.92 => 174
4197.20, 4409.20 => 211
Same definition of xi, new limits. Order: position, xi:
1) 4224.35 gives 190.5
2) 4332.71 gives 230.3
